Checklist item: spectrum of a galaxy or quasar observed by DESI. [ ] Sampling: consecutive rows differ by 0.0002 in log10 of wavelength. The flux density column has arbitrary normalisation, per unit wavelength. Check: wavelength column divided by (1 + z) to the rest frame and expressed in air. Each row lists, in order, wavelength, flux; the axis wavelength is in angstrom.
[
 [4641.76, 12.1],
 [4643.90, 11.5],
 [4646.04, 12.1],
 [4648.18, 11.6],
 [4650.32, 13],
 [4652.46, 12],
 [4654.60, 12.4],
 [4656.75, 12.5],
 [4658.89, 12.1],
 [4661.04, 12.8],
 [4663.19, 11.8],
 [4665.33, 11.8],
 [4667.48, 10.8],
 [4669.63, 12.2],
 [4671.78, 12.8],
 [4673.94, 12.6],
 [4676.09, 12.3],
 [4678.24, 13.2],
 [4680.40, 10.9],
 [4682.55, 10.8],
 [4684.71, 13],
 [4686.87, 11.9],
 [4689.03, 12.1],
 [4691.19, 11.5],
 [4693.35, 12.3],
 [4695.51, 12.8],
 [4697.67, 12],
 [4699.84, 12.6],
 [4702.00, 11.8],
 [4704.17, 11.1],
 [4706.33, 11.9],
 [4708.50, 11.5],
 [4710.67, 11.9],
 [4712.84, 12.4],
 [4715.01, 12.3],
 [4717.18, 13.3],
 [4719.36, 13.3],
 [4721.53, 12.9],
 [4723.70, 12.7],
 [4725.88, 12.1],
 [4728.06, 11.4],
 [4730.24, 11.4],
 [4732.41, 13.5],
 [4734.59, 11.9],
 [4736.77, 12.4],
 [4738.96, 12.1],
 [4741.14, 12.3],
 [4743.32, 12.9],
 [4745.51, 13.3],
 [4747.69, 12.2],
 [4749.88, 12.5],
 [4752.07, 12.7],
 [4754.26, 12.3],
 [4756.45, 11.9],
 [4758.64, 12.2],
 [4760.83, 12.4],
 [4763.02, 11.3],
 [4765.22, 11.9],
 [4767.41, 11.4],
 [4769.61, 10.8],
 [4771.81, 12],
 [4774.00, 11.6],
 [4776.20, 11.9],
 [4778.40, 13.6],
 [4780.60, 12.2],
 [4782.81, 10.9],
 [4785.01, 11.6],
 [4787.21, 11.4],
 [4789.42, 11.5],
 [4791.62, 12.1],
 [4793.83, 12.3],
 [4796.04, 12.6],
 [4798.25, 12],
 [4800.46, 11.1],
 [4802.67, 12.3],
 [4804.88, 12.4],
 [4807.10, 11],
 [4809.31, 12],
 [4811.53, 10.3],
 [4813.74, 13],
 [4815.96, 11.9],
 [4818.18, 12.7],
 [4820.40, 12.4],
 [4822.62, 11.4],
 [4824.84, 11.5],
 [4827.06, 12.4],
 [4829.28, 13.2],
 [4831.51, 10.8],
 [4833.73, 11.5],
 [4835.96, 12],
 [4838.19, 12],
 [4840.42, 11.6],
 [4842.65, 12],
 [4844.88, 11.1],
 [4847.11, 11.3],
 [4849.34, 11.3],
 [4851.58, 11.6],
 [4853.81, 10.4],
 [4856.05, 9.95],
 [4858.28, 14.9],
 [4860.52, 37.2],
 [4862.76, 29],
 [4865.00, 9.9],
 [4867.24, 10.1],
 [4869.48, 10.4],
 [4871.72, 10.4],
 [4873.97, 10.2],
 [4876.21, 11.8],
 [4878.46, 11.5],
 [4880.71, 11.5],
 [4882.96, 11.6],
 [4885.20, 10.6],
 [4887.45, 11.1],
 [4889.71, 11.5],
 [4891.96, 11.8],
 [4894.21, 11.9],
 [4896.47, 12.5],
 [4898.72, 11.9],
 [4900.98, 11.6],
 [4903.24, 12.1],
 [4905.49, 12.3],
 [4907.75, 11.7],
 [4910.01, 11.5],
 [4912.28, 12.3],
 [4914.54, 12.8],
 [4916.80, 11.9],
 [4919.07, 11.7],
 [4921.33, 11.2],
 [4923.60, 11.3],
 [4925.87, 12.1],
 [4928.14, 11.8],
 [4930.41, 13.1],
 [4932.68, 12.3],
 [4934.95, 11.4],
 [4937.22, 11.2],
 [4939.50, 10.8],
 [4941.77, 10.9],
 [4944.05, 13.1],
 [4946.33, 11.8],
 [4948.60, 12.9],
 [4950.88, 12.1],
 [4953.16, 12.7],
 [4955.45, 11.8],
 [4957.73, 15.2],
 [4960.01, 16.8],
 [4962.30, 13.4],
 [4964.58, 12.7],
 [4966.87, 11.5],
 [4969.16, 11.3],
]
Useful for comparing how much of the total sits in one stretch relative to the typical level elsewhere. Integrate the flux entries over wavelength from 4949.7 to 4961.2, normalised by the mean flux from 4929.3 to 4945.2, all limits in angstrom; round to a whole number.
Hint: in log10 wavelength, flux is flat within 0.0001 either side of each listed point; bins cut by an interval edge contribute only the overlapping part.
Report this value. 13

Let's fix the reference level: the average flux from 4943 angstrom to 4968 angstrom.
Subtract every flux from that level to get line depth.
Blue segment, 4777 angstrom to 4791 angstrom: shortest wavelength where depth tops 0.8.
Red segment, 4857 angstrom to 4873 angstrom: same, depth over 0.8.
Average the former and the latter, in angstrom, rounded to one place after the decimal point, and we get 4822.8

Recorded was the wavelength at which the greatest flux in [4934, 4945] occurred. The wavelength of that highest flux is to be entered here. 4944.05 angstrom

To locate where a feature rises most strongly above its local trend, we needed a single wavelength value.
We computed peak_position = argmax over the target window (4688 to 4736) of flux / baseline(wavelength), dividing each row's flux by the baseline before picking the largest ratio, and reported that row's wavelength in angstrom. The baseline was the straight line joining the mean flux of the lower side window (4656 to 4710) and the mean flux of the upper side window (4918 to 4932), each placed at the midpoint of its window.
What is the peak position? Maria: 4732.41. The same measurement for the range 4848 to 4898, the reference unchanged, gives 4860.52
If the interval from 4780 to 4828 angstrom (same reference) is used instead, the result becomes 4813.74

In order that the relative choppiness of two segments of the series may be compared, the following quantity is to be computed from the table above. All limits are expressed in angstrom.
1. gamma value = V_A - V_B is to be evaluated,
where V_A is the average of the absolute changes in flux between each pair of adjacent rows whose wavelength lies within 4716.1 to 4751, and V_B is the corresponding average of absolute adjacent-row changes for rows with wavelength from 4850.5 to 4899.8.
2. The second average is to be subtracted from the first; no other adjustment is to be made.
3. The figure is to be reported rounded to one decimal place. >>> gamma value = -2.4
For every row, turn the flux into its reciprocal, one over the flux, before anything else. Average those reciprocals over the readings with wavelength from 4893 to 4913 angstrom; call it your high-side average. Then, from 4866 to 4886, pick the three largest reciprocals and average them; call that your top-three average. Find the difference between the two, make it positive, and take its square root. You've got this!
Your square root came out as 0.12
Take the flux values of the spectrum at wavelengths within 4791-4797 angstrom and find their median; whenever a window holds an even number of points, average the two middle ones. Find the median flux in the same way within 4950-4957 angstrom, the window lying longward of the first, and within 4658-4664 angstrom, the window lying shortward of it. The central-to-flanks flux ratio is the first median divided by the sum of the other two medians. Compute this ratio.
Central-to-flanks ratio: 0.508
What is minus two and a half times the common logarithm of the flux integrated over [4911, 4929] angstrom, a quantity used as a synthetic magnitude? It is -5.83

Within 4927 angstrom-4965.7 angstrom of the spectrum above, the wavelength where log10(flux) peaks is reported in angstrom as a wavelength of 4960.01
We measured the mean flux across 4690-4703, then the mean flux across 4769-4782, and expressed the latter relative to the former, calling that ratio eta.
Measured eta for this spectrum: 0.99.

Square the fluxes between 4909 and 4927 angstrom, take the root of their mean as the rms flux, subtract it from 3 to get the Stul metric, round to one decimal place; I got -8.9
